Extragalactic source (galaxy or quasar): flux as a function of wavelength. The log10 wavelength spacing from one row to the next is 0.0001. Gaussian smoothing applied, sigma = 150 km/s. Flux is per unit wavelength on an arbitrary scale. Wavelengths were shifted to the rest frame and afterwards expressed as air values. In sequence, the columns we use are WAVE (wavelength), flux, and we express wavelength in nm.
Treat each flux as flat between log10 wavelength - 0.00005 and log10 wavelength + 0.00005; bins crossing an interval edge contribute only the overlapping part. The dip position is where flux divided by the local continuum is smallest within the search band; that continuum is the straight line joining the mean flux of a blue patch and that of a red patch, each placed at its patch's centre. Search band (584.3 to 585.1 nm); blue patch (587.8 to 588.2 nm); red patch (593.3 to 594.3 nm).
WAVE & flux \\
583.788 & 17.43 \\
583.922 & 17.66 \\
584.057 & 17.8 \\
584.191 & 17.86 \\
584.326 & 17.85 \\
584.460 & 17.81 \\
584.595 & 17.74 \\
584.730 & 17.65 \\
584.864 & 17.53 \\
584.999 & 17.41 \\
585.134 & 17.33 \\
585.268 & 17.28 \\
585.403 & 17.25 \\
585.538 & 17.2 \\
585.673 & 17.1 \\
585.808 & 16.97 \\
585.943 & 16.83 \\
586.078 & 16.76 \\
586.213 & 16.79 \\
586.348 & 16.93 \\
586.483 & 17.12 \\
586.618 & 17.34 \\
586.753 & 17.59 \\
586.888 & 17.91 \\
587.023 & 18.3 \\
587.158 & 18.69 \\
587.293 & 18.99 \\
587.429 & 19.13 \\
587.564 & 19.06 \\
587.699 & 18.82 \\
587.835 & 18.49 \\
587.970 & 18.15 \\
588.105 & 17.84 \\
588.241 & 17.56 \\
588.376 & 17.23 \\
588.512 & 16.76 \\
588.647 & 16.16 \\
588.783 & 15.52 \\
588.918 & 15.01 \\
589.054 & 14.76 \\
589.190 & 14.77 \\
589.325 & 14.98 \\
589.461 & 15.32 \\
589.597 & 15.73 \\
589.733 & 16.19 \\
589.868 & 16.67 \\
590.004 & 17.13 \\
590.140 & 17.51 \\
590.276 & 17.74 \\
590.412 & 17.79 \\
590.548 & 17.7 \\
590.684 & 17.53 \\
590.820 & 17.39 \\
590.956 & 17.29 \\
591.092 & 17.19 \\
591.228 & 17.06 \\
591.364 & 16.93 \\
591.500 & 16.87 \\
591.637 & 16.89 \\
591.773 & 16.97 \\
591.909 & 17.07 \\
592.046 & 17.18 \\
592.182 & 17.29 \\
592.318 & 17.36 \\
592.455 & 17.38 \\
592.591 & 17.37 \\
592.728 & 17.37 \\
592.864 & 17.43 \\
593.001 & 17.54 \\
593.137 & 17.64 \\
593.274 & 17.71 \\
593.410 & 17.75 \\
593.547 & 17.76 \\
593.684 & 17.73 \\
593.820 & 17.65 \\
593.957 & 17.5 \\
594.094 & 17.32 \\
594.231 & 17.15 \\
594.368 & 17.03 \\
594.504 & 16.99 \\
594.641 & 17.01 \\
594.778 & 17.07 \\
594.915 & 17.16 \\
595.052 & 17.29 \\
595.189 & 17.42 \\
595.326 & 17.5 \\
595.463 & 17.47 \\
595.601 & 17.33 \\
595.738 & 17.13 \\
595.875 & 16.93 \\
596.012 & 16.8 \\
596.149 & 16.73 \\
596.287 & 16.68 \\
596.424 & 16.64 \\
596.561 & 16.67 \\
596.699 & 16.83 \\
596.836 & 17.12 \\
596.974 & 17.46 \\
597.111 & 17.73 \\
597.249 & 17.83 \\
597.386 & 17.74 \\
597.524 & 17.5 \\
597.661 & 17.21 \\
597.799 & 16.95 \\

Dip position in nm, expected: 584.999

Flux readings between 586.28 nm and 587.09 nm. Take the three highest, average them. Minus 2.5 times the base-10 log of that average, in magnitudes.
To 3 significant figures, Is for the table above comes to -3.13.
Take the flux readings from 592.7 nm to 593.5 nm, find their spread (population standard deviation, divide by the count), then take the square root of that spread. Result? 0.37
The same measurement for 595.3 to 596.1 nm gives 0.51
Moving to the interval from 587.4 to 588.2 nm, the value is 0.69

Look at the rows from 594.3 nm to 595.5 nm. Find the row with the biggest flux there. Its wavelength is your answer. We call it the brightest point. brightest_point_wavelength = 595.326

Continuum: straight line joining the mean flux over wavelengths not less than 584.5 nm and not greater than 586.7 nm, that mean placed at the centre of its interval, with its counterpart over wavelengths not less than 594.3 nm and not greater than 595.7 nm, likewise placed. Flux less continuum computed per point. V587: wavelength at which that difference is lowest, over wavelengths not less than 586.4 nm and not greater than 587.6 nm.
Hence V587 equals 586.483 nm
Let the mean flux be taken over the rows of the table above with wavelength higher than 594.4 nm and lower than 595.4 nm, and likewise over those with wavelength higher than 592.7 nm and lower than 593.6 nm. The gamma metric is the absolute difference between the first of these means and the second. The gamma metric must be 0.4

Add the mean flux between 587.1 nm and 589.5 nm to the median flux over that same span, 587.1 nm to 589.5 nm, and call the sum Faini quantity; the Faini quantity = 34.5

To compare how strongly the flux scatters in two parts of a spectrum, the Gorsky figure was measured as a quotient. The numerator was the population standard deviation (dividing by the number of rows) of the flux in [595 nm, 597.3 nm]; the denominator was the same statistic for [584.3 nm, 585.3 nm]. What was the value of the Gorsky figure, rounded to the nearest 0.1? 1.8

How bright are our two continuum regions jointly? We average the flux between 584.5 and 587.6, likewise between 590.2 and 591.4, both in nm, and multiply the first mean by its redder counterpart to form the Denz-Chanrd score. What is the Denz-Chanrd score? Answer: 306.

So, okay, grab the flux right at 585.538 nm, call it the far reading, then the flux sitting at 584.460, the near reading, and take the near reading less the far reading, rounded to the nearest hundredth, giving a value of 0.61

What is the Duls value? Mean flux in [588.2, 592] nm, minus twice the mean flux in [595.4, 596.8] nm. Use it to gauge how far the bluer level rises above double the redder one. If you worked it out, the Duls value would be -17.2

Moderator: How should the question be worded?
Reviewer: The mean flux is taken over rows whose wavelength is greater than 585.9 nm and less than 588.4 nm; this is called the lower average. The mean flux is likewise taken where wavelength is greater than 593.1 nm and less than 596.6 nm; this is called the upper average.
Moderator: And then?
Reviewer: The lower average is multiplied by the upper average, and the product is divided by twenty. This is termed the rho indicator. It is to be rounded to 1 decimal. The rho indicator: 15.4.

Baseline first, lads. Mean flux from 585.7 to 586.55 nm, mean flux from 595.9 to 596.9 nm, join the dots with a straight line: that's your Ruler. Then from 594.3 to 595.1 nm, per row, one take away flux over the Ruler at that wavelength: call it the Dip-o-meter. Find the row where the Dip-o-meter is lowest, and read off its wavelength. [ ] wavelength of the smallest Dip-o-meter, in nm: 595.052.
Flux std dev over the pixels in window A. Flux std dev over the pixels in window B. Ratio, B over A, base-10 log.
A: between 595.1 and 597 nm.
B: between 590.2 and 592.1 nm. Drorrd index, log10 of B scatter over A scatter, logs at 0.0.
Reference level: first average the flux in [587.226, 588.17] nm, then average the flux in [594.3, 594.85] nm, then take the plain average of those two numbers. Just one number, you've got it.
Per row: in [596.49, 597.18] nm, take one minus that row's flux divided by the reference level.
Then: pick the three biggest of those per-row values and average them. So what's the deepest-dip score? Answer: 0.054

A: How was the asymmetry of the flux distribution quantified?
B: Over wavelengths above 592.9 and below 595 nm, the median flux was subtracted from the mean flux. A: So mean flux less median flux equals -0.10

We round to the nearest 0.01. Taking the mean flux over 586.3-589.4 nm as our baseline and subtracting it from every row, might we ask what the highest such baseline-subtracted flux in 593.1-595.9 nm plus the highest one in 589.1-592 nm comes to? 1.02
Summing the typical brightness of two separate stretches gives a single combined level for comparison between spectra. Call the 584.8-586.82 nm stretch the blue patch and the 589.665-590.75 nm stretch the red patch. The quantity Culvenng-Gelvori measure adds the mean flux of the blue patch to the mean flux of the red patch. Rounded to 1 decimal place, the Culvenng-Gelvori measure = 34.4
